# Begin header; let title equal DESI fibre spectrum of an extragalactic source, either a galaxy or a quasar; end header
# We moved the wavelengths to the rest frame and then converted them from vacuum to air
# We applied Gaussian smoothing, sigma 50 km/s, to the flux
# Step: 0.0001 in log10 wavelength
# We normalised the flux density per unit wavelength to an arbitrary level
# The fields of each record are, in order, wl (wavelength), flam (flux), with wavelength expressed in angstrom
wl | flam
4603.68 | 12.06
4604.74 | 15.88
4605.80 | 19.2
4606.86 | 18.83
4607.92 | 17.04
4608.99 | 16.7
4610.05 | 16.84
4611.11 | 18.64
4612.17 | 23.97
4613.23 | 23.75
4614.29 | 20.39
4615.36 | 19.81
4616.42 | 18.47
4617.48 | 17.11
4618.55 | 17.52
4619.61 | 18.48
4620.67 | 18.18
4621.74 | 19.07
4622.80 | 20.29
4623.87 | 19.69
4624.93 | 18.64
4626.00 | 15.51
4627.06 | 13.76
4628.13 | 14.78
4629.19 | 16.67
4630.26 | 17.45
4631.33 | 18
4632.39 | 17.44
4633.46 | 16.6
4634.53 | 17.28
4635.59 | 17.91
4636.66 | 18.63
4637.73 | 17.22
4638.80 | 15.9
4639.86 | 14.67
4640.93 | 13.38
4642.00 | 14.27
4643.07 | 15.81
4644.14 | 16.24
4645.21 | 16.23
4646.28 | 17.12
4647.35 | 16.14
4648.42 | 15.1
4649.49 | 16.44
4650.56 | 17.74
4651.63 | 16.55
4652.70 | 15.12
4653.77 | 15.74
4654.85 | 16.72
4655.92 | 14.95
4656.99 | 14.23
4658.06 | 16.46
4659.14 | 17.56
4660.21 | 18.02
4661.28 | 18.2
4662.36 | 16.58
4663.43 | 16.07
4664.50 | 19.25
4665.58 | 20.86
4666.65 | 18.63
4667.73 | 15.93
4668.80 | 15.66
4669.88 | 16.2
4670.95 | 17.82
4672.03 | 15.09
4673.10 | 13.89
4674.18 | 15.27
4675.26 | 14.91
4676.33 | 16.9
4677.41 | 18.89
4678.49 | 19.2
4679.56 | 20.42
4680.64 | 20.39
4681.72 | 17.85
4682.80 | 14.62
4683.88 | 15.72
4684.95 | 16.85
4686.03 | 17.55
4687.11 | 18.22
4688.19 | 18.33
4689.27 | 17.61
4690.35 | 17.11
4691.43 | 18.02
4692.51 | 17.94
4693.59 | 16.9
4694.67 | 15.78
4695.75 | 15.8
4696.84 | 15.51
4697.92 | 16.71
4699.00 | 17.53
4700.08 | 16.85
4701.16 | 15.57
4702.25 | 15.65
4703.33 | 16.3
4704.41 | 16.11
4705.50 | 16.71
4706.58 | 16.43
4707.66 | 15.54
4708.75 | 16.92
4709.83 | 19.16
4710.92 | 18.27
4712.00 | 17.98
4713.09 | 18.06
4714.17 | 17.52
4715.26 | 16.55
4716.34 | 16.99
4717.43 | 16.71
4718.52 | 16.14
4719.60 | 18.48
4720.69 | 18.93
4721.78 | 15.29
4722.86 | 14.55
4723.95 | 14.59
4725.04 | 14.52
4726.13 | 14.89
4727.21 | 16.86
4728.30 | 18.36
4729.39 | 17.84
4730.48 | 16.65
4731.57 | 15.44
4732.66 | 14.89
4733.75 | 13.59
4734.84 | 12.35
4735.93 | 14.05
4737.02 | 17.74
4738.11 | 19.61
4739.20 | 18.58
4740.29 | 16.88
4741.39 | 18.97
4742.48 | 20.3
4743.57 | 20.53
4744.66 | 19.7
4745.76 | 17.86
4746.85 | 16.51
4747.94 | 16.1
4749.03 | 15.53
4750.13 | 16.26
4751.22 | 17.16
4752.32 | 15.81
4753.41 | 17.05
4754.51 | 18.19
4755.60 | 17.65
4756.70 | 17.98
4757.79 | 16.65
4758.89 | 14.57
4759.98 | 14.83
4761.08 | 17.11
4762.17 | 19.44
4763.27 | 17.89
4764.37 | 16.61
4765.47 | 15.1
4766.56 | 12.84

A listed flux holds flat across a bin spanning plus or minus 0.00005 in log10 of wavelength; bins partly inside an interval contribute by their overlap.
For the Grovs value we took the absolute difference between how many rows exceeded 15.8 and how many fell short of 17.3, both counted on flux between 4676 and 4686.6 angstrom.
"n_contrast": 4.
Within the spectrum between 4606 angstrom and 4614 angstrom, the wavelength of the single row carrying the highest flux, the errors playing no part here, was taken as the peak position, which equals 4612.17 angstrom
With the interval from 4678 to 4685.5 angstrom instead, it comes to 4679.56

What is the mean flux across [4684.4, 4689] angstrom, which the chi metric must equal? 17.7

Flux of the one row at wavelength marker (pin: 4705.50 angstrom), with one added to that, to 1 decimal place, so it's 17.7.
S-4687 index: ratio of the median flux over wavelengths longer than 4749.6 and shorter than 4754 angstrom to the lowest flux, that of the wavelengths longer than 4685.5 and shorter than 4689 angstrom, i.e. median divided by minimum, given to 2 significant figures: 0.95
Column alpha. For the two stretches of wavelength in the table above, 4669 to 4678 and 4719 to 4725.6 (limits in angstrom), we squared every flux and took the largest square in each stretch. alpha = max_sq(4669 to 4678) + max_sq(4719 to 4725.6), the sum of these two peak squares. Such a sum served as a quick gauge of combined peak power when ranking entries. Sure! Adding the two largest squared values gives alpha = 715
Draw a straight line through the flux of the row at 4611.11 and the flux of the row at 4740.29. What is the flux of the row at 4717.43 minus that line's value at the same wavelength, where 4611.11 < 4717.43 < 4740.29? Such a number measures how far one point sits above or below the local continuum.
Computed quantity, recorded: -0.5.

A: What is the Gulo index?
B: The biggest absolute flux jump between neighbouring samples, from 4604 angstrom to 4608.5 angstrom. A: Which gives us 3.3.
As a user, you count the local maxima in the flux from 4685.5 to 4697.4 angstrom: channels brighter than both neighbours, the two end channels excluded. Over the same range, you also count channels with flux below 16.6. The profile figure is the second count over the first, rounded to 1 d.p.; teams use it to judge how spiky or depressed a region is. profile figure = 1.0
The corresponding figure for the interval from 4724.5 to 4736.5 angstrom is 7.0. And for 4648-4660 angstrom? 4.0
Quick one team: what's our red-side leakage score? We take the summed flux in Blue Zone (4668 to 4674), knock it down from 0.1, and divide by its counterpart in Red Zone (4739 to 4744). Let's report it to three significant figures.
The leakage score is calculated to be -0.825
